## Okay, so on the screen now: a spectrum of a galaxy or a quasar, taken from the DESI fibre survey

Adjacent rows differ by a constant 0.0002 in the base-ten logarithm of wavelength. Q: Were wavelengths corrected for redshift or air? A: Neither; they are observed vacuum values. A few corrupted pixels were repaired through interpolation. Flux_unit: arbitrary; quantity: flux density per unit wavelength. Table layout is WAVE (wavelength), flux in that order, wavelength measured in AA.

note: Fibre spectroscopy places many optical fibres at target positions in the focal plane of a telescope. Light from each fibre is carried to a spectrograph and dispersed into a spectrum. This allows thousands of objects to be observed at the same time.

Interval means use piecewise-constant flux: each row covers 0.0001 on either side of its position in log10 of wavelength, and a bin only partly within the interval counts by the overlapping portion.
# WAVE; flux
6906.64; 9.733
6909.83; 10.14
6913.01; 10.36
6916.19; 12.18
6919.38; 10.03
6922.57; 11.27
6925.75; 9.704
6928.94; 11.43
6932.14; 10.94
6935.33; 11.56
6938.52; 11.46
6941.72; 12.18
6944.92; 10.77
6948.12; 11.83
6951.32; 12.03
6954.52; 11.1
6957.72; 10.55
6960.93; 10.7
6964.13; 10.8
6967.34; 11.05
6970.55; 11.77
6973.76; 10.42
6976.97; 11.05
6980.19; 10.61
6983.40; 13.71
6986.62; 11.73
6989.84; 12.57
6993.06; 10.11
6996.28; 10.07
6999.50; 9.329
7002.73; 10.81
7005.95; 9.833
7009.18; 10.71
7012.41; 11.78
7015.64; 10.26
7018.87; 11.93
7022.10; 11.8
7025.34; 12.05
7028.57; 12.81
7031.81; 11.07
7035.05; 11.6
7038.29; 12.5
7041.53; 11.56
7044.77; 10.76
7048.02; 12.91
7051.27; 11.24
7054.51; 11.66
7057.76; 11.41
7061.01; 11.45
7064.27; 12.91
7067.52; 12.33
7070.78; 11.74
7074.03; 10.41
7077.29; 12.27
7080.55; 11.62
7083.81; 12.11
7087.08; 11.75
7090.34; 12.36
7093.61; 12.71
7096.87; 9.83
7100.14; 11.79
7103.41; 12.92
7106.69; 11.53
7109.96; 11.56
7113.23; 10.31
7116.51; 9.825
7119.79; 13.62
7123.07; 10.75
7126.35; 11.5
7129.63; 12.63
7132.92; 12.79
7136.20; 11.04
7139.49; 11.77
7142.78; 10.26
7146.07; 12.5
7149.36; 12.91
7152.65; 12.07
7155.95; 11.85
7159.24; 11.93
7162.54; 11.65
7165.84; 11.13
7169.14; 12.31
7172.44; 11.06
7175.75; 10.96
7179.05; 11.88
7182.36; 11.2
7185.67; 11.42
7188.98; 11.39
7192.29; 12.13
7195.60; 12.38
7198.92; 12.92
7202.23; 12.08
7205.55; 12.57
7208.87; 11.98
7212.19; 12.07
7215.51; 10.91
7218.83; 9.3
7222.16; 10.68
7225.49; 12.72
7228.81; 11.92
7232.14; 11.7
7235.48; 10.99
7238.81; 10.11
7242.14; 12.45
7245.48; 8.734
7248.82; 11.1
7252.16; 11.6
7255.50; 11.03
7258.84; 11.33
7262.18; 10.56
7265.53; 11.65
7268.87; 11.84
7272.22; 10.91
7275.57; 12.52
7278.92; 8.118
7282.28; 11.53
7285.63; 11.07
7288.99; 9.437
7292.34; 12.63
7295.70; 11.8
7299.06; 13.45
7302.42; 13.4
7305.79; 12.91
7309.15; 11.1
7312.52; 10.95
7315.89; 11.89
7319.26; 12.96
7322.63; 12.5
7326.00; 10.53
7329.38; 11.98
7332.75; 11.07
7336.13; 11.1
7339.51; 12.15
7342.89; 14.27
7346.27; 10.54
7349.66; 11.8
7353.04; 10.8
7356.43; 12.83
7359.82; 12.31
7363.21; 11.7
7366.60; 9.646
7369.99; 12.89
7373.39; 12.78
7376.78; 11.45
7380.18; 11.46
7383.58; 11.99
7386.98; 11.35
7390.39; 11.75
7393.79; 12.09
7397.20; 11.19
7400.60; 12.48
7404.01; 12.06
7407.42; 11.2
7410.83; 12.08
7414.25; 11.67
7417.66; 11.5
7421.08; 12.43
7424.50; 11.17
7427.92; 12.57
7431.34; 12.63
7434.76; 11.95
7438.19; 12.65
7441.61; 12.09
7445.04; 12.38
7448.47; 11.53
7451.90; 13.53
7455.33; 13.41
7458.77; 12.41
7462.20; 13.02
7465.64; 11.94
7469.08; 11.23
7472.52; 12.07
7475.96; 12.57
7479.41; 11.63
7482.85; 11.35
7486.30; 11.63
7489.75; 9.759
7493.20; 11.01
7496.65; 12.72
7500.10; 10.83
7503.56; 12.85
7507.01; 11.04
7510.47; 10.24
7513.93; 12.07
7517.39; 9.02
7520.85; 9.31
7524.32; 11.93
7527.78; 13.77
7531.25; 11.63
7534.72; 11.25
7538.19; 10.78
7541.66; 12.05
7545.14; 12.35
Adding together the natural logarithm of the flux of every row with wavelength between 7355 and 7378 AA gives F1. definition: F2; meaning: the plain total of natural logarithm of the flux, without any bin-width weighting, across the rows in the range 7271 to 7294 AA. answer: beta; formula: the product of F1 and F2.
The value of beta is 288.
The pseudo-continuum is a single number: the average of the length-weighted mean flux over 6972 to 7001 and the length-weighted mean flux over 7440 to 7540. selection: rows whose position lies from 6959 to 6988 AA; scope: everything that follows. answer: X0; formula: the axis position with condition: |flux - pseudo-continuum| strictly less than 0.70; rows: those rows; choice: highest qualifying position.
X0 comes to 6986.62 AA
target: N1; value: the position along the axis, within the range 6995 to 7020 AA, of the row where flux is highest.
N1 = 7018.87 AA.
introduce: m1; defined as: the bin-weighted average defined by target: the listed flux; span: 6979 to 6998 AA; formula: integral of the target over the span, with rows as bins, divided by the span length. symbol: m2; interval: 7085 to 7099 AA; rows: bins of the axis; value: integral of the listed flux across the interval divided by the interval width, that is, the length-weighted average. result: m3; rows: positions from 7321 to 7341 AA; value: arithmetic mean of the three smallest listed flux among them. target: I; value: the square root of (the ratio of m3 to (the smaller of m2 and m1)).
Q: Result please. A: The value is 0.97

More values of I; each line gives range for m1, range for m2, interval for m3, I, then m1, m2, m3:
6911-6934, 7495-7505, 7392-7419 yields 1.02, 10.8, 12.11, 11.3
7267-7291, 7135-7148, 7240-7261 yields 0.98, 10.8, 11.44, 10.3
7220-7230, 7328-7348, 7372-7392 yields 0.99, 11.6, 11.85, 11.4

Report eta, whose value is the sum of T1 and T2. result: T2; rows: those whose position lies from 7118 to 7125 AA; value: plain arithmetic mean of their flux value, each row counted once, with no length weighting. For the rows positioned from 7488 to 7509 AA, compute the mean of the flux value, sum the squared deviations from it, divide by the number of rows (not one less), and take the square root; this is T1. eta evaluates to 13.3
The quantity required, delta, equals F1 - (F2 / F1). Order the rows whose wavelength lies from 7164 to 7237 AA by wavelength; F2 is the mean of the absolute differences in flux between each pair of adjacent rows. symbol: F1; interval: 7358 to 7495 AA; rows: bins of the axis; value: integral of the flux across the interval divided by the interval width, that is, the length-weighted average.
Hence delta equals 11.9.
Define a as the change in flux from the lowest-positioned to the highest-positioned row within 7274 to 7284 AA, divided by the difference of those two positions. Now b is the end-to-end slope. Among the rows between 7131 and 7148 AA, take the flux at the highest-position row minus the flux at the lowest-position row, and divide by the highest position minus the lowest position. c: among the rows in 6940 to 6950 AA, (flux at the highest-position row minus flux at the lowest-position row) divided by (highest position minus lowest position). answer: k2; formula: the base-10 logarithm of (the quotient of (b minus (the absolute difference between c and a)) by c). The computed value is 0.3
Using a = -0.15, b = -0.022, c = -0.05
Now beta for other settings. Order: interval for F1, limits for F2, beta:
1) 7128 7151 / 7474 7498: 297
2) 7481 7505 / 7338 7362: 297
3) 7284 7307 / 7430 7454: 307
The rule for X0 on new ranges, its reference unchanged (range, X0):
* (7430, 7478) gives 7472.52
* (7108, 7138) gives 7136.20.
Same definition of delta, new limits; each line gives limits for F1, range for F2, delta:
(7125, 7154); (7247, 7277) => 11.9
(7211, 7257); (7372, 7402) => 11.0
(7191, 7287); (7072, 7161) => 11.2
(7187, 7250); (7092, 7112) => 11.4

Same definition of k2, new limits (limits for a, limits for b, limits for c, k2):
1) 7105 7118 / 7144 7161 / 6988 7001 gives -0.2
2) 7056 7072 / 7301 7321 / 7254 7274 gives 0.9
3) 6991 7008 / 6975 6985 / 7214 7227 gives 0.1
